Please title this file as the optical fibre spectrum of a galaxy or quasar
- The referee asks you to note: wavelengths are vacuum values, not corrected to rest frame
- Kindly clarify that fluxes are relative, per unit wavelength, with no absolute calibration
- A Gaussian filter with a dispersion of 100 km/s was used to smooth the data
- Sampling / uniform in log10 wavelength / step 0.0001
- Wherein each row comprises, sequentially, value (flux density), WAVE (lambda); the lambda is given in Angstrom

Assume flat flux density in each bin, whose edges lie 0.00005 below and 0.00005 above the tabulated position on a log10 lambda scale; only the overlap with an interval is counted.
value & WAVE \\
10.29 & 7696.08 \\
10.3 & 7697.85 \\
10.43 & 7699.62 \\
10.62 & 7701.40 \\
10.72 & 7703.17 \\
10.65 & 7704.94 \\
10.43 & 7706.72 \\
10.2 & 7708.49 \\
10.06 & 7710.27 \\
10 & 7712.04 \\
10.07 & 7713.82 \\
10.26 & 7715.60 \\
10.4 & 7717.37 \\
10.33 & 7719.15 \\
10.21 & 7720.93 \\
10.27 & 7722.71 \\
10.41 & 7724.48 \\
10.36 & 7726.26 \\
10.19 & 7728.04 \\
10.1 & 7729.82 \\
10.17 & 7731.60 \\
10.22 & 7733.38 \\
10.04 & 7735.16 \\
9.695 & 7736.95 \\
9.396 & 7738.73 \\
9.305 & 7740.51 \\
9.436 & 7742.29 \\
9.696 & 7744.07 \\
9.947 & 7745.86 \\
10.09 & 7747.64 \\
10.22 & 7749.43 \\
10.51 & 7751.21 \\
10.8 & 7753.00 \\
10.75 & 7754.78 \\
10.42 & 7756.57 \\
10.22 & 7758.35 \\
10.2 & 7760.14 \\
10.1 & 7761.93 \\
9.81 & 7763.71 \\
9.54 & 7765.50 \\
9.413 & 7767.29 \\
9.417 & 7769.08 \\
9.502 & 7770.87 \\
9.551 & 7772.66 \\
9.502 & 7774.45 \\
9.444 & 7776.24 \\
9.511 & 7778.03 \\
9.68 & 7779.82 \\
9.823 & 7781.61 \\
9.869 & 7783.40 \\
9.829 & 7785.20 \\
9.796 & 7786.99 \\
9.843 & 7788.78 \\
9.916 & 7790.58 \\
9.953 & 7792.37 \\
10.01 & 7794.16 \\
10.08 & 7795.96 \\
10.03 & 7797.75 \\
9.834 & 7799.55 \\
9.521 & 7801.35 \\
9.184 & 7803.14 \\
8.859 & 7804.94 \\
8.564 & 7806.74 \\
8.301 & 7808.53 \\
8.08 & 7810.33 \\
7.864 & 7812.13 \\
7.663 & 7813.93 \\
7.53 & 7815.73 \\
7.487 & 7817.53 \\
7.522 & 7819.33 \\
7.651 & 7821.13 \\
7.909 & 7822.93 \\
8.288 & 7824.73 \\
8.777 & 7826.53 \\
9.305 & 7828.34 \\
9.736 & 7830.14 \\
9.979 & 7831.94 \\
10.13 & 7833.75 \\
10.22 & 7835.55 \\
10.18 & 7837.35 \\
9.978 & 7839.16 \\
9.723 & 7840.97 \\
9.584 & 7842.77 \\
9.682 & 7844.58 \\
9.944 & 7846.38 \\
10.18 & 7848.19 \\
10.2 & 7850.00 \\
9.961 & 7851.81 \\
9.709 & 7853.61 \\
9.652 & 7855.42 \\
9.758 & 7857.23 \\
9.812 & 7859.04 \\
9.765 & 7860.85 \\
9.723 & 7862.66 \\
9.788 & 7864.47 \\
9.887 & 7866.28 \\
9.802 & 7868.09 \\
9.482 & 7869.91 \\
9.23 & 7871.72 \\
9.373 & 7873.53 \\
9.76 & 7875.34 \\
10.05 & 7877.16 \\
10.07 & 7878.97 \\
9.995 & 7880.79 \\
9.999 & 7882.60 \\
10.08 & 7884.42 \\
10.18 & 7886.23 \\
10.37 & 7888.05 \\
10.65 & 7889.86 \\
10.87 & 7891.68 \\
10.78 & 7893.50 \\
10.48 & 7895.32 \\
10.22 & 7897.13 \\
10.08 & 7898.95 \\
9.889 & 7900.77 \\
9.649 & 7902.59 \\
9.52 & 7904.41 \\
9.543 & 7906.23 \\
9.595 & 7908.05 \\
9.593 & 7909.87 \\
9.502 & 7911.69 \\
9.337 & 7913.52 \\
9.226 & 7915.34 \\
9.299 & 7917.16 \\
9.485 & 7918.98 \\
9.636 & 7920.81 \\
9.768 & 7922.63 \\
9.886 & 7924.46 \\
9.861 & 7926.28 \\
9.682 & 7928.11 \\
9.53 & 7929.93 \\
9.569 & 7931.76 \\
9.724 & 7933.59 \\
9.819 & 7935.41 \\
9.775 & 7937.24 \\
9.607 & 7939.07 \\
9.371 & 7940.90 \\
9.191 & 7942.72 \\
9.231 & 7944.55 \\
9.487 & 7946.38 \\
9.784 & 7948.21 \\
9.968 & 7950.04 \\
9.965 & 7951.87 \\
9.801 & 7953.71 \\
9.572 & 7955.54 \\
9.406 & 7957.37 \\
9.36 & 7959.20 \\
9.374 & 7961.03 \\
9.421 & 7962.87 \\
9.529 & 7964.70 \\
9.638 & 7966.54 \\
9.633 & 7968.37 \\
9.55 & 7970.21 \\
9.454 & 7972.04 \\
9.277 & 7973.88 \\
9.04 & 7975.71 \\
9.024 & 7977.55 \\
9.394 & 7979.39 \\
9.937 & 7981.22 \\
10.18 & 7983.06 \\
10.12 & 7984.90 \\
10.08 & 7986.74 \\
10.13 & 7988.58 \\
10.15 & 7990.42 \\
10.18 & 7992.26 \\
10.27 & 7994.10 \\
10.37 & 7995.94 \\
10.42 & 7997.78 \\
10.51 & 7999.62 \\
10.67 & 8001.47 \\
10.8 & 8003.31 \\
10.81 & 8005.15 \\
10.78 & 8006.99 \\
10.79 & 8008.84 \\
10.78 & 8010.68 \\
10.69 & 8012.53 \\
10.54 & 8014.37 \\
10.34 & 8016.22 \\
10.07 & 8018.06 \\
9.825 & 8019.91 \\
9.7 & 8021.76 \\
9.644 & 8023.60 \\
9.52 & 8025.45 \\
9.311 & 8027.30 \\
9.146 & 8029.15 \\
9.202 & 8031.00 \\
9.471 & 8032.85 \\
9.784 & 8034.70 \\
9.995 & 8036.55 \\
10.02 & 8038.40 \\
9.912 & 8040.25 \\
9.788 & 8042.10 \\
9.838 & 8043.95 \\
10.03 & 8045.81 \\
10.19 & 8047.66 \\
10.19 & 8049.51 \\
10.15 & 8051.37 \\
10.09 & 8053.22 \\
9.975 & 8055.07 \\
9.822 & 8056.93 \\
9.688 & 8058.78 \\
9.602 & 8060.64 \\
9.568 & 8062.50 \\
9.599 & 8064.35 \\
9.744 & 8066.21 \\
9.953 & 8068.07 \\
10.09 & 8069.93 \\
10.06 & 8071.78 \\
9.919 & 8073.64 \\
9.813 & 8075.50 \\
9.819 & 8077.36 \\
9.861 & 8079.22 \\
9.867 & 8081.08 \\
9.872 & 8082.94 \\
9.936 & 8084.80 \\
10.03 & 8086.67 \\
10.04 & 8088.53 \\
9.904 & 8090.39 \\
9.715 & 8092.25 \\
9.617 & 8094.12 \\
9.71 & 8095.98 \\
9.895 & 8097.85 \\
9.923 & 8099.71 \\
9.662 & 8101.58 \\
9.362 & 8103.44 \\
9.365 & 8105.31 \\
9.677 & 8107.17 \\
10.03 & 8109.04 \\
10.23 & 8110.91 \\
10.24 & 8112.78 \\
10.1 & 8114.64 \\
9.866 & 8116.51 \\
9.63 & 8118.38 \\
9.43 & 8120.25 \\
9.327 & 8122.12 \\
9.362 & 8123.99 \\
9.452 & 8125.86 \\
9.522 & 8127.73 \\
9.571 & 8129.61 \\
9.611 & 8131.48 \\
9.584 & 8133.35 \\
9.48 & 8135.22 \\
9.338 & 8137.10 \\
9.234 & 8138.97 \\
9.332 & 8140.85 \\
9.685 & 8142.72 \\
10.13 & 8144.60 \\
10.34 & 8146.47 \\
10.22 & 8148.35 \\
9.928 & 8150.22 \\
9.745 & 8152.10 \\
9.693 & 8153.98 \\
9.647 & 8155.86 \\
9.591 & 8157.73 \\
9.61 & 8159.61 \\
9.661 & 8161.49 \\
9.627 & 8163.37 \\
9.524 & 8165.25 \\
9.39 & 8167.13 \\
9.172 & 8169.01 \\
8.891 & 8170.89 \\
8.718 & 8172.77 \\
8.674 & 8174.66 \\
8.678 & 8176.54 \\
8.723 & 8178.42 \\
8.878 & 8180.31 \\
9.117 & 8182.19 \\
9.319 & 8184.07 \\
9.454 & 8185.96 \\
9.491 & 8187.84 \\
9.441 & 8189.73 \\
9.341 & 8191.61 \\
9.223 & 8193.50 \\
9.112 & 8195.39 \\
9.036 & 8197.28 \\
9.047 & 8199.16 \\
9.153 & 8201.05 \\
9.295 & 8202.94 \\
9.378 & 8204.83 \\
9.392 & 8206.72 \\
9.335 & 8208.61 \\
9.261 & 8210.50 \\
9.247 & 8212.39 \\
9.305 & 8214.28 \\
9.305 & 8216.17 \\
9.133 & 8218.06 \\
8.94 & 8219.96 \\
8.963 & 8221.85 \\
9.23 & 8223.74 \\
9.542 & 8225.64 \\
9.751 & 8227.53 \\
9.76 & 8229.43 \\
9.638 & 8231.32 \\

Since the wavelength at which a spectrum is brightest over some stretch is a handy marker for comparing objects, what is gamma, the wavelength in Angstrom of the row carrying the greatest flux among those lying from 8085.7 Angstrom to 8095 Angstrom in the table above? 8088.53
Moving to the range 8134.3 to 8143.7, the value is 8142.72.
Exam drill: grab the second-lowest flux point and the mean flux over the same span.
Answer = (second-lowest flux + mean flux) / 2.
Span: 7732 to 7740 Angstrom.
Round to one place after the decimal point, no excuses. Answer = 9.8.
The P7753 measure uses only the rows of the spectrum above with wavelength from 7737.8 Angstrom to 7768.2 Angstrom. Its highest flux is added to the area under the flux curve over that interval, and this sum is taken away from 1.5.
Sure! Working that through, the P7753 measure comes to -313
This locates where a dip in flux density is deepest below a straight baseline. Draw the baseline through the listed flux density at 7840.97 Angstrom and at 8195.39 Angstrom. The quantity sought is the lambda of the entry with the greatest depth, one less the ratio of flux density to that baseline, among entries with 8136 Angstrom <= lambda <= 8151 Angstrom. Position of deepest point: 8138.97 Angstrom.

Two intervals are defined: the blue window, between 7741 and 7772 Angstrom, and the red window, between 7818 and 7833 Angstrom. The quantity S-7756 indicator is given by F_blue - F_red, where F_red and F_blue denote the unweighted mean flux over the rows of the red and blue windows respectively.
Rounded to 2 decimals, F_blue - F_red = 1.36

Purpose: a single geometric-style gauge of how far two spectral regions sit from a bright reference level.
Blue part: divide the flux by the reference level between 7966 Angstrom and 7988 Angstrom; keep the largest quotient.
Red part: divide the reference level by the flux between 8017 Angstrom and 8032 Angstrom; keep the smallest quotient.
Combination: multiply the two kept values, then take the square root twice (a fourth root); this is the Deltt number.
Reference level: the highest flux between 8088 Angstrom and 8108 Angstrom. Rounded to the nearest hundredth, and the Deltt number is 1.00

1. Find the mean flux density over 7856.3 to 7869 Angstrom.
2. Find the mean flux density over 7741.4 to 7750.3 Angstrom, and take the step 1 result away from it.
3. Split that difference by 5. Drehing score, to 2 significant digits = 0.017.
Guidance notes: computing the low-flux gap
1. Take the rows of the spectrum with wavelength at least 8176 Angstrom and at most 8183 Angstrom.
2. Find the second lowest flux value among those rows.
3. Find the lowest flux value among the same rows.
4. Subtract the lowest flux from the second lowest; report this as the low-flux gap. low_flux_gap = 0.045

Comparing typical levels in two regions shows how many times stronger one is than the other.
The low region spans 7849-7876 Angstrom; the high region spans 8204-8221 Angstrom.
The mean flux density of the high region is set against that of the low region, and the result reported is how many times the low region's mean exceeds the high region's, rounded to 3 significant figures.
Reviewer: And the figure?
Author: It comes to 1.05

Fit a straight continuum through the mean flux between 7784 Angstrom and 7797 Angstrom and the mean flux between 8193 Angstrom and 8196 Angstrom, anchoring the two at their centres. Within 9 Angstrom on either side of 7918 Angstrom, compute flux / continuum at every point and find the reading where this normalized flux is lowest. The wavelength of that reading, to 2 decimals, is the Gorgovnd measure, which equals 7915.34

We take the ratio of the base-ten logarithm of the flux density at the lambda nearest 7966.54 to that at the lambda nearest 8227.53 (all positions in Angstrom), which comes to 0.99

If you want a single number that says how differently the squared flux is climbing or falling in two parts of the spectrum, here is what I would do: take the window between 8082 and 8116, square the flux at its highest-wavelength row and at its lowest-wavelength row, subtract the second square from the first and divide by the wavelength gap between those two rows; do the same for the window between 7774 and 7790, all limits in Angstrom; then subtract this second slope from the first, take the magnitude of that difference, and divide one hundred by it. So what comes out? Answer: 316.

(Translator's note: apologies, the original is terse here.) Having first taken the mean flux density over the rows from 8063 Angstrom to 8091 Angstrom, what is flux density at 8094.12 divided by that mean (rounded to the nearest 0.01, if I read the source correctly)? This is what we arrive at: 0.97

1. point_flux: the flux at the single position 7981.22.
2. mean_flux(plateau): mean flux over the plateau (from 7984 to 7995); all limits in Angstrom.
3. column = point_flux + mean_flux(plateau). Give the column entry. 20.1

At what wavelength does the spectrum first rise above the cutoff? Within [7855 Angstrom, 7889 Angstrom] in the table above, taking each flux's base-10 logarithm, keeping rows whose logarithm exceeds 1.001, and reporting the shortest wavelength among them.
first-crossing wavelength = 7877.16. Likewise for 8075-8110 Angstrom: 8086.67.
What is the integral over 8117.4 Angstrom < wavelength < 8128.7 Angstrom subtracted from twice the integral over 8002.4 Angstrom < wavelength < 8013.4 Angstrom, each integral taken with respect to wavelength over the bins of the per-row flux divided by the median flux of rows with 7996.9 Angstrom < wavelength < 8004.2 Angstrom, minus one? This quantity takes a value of 1.6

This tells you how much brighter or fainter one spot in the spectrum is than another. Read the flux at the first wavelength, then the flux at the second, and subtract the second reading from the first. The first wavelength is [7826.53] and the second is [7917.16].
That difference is -0.52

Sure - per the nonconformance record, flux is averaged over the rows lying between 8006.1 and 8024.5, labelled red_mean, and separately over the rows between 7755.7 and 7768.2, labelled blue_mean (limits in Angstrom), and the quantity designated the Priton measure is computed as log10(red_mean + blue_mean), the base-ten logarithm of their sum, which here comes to 1.307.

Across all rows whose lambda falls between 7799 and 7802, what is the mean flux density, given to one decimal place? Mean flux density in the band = 9.7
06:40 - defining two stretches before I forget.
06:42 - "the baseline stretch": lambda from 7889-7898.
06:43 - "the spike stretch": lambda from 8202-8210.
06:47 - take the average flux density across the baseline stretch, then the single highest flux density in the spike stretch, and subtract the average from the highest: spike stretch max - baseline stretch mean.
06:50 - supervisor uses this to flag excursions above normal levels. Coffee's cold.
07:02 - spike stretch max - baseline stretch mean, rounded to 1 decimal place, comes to -1.2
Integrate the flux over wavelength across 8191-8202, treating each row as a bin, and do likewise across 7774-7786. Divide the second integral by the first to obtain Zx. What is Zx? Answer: 1.2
